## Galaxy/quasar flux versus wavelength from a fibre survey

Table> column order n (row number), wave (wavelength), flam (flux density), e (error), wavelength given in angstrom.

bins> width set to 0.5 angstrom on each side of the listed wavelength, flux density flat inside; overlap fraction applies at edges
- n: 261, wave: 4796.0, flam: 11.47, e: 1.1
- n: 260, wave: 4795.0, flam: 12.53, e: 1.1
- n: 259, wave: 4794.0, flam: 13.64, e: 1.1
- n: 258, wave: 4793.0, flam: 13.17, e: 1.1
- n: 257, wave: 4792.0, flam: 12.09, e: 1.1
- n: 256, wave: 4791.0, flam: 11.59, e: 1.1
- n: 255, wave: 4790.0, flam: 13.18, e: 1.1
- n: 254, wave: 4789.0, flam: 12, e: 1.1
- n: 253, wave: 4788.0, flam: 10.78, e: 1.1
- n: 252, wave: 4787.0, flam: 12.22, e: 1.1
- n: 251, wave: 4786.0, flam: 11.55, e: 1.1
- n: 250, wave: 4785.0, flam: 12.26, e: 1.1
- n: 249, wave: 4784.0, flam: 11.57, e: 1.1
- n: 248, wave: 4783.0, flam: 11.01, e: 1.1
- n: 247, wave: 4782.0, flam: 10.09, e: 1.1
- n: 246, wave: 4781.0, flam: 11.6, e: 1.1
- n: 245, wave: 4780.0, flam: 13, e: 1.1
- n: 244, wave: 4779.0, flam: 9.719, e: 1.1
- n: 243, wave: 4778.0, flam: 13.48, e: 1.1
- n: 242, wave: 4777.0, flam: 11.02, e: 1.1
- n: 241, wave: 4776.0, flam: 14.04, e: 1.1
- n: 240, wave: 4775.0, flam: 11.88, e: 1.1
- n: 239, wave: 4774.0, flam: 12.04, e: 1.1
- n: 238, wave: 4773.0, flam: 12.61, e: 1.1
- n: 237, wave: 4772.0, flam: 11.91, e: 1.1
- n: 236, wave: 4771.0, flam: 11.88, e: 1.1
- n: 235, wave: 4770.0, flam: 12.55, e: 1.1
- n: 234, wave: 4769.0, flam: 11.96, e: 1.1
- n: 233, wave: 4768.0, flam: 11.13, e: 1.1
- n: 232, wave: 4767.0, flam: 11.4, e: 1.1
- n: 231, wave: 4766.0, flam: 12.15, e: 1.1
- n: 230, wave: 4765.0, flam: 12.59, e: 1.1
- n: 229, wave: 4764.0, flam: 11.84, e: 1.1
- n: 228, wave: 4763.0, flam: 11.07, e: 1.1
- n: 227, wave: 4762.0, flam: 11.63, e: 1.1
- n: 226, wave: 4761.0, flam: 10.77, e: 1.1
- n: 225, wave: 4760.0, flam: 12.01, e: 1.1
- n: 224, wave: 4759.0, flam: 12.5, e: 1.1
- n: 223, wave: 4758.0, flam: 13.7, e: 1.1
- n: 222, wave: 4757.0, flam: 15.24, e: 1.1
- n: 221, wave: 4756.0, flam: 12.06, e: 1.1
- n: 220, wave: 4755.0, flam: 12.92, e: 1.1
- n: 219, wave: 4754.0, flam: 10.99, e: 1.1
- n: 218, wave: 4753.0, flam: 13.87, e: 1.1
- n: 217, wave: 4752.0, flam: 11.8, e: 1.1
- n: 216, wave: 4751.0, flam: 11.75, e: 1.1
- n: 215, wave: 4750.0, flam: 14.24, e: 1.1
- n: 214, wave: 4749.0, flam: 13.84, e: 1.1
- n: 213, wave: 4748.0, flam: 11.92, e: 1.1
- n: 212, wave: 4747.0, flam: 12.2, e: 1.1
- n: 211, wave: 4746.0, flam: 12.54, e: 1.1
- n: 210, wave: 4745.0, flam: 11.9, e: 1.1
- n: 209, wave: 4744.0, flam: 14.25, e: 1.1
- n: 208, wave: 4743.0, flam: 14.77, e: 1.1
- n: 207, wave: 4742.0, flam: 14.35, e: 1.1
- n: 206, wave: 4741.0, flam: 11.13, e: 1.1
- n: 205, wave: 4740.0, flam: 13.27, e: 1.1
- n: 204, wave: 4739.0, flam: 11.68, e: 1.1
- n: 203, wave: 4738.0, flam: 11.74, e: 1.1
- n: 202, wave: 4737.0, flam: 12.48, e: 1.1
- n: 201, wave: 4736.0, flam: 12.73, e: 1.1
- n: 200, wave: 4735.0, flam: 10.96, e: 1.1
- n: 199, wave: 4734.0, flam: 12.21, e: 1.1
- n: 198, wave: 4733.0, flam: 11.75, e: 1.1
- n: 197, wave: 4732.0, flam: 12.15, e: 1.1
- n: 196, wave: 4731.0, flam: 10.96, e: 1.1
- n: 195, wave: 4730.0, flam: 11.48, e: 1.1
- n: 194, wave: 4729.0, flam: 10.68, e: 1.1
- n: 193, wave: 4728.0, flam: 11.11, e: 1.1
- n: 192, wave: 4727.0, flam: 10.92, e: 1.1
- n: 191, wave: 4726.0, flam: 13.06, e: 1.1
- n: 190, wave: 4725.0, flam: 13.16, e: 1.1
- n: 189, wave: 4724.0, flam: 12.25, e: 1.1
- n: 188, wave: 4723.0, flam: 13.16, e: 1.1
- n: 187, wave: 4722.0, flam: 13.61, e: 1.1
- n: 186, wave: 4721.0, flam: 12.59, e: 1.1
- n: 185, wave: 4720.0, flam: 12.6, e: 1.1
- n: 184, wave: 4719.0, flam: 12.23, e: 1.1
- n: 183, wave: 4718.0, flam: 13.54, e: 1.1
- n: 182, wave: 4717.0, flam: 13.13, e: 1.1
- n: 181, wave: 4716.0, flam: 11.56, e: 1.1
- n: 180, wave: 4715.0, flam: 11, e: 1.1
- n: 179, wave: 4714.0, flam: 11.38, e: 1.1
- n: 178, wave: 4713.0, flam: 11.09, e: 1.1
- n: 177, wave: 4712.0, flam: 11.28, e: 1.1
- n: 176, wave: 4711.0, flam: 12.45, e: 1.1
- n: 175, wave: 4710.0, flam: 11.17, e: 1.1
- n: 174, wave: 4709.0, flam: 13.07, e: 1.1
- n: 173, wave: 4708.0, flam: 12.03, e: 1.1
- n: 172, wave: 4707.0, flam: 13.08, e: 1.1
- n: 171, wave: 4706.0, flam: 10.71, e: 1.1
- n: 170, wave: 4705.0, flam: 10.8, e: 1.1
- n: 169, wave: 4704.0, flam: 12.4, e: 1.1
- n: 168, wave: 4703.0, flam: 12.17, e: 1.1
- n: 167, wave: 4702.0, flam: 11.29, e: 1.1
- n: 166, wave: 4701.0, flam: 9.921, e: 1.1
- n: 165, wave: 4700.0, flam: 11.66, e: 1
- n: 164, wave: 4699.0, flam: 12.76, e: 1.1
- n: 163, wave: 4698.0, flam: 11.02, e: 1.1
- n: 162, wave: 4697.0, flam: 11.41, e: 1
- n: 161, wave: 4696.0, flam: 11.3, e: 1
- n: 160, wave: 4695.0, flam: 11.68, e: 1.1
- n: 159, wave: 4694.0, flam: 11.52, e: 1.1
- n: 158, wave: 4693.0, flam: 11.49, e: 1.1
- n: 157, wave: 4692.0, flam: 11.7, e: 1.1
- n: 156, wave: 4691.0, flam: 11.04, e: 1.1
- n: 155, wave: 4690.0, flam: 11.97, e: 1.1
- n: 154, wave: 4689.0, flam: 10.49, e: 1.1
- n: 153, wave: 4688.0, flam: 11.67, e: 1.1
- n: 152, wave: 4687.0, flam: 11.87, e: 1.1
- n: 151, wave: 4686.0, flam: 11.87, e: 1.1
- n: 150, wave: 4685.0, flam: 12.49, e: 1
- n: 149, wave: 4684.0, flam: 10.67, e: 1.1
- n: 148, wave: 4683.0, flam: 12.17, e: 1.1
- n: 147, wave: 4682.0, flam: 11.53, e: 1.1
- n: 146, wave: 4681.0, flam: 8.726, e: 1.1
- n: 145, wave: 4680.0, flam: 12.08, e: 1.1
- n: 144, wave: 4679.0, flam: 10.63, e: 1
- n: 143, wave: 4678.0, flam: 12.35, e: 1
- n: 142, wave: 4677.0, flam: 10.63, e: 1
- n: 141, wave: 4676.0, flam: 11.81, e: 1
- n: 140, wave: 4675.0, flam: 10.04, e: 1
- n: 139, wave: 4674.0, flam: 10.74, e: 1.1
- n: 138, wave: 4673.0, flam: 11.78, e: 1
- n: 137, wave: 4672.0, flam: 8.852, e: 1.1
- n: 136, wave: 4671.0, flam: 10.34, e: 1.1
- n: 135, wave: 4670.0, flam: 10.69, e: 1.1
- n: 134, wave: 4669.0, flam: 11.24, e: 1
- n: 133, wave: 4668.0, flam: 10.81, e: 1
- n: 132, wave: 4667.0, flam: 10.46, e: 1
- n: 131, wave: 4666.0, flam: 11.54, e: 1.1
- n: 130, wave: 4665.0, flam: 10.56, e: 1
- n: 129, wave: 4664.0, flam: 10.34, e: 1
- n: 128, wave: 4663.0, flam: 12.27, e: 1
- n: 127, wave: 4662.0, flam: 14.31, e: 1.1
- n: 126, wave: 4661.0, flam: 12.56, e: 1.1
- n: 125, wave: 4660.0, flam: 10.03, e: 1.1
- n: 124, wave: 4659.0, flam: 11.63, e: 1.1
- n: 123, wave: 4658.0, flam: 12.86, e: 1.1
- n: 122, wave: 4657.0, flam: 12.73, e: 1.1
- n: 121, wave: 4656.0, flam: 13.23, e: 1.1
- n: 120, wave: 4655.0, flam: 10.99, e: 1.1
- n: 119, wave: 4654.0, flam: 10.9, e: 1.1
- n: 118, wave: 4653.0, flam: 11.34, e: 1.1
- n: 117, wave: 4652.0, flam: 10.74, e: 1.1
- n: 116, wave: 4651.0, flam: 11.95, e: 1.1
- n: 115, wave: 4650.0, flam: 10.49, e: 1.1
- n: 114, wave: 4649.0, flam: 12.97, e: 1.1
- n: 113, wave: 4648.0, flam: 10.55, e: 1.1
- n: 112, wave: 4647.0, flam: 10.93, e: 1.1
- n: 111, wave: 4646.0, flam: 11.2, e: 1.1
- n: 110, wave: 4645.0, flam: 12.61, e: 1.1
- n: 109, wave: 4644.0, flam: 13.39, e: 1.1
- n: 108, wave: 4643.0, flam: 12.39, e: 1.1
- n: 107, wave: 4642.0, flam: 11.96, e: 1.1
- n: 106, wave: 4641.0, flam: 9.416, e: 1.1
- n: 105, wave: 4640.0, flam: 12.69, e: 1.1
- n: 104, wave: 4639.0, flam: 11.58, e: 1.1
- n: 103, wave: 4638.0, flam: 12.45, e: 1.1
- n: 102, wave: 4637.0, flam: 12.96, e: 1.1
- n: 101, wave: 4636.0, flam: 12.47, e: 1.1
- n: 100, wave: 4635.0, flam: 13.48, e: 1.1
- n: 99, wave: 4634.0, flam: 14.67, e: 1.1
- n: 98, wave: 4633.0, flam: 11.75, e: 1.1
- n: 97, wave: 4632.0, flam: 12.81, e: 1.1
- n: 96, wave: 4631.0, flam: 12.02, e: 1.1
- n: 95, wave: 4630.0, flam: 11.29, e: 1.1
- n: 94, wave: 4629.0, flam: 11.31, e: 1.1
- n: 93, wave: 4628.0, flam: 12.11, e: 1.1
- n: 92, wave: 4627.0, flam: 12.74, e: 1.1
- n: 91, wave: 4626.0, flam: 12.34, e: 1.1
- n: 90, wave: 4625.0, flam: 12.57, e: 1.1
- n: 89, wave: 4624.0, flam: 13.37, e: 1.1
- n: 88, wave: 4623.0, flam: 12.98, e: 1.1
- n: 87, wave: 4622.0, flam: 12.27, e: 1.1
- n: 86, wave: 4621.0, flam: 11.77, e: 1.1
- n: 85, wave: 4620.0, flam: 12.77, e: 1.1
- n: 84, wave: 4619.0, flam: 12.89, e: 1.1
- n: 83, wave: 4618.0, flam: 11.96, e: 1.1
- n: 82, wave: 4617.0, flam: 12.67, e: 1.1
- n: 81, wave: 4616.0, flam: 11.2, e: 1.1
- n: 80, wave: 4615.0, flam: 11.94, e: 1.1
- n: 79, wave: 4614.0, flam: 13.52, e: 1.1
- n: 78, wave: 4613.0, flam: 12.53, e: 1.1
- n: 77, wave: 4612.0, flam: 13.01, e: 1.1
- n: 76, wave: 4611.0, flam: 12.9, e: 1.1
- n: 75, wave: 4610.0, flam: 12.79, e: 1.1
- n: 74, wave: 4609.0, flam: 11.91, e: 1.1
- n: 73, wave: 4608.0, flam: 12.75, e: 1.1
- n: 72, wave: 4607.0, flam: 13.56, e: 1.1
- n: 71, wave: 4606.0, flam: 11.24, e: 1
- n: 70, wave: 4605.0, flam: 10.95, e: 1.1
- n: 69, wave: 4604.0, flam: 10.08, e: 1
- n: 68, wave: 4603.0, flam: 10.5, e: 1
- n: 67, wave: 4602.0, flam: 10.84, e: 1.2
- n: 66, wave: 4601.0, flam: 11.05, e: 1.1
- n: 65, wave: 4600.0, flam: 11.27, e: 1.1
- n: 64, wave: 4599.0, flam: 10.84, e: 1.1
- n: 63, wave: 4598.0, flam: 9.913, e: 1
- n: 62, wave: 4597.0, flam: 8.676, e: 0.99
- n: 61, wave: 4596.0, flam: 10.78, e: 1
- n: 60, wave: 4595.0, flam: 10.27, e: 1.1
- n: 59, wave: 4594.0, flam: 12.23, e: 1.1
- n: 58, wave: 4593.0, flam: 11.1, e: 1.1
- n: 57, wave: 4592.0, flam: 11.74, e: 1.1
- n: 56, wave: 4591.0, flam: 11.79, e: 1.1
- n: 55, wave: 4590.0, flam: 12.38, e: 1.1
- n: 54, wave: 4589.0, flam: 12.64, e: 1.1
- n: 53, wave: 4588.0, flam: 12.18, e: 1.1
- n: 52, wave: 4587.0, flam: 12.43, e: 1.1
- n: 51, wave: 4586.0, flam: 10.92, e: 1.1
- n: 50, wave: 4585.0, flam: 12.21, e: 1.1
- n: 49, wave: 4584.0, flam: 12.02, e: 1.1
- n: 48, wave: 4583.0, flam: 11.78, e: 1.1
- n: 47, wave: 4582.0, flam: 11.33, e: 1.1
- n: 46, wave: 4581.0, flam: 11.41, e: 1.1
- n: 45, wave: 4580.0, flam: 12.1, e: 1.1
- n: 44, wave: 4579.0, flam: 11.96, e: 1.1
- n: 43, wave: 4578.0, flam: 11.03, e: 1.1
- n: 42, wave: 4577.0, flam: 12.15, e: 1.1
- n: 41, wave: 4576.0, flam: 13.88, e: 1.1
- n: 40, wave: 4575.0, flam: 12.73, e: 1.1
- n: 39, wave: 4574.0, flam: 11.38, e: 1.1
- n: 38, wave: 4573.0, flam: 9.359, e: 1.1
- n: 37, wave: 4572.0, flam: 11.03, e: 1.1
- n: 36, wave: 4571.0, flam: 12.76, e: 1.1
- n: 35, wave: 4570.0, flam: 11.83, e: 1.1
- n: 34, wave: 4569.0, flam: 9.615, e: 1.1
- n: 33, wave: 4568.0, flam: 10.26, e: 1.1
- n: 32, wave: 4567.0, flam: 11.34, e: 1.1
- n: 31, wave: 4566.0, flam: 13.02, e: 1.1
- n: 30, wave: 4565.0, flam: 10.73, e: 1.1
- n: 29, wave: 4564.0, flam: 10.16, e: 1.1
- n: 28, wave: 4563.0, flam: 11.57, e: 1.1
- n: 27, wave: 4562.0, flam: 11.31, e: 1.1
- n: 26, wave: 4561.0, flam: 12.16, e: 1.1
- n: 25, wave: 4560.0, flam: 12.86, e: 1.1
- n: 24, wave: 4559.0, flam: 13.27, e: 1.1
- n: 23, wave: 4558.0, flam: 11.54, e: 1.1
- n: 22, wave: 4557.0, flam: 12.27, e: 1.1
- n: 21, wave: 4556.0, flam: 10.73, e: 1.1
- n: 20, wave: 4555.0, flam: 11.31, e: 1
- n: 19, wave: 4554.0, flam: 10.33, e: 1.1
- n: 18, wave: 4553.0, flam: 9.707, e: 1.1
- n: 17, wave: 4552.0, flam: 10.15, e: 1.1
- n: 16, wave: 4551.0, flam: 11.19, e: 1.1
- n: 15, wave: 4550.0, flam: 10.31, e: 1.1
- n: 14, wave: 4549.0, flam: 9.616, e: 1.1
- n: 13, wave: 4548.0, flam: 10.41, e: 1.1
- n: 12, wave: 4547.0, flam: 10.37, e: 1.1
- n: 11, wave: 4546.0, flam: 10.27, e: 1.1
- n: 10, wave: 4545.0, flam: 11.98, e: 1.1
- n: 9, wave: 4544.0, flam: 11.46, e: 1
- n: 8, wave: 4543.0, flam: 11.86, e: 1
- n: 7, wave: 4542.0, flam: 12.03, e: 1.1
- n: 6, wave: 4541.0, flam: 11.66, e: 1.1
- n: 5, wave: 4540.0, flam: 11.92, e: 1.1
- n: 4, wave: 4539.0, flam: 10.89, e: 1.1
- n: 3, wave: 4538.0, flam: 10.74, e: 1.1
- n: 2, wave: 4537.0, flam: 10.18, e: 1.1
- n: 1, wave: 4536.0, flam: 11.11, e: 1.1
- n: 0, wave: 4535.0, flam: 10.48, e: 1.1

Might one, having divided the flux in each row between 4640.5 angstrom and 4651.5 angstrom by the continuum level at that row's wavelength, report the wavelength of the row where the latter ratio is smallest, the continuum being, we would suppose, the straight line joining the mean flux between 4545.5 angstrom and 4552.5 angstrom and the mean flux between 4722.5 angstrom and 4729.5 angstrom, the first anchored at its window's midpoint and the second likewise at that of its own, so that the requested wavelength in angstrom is 4641.0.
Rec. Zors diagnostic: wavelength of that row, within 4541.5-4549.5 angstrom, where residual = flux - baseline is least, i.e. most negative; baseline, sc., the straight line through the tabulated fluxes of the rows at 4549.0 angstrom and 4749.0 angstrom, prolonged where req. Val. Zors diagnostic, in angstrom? 4549.0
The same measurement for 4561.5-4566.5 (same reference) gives 4564.0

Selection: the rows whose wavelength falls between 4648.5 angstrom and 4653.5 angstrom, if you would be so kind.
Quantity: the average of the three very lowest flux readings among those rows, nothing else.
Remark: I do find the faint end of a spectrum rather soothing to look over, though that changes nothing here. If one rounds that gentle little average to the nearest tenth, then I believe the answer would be 10.9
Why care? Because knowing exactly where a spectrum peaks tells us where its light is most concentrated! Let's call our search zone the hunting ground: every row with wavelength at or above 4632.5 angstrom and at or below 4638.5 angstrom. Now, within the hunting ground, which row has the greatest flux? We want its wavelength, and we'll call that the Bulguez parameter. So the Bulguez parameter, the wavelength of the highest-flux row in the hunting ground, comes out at 4634.0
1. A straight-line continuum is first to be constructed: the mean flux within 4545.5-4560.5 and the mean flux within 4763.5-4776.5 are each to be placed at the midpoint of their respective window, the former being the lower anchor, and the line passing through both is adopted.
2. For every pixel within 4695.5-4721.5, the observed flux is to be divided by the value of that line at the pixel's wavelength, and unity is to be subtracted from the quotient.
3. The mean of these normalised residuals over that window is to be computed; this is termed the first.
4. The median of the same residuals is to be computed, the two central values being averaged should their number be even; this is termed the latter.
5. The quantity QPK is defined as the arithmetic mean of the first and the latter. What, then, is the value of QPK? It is -0.008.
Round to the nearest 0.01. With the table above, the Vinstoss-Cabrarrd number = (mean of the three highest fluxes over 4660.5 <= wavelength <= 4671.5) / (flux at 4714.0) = 1.15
